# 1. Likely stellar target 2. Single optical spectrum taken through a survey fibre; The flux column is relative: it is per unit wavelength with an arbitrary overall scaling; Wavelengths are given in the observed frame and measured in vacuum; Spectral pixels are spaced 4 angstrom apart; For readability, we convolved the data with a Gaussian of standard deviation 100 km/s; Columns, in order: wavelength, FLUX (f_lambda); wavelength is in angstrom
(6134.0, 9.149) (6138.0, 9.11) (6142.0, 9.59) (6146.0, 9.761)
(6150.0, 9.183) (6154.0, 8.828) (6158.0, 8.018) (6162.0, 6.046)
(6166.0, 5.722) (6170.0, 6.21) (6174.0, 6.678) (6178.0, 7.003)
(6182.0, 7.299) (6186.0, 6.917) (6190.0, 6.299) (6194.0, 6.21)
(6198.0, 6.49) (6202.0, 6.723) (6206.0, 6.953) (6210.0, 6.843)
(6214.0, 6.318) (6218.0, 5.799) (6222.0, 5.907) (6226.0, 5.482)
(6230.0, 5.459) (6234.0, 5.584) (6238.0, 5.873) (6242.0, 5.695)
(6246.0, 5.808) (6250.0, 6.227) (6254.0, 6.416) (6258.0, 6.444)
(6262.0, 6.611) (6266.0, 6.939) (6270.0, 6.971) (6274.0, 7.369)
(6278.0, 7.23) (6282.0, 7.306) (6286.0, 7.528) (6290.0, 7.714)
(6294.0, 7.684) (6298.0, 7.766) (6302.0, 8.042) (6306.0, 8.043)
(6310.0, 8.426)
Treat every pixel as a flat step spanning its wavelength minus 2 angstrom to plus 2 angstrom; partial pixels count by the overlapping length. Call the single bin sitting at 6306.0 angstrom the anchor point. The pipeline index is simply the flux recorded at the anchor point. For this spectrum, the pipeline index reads 8.043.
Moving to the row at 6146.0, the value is 9.761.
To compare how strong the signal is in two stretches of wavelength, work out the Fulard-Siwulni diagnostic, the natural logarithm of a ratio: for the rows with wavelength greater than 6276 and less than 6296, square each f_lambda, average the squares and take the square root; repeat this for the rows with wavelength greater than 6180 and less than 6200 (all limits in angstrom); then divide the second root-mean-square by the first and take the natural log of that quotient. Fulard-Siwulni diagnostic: -0.12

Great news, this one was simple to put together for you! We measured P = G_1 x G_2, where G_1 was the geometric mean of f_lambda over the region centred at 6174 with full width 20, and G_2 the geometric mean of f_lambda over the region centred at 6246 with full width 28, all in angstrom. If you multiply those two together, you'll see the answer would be 39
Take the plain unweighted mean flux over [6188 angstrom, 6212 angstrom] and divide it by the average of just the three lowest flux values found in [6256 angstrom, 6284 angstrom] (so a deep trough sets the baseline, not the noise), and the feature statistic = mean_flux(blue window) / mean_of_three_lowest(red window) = 0.99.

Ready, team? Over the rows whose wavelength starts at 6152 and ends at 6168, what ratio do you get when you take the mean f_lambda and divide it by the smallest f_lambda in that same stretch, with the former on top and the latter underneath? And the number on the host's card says 1.25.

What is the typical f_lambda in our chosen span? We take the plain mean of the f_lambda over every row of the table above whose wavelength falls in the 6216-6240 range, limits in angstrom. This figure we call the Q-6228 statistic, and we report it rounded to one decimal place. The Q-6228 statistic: 5.7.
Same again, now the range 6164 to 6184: 6.6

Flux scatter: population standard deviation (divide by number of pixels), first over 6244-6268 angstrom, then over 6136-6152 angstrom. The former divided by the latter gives 1.3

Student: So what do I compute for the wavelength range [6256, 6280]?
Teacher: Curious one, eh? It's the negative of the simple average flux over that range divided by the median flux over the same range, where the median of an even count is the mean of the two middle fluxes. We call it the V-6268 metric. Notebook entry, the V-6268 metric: -0.996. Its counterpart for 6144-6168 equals -0.941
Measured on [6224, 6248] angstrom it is -1.002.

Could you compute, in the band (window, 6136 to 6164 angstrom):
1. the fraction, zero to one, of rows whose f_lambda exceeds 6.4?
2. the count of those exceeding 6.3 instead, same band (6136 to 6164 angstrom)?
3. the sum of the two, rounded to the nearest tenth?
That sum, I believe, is 6.9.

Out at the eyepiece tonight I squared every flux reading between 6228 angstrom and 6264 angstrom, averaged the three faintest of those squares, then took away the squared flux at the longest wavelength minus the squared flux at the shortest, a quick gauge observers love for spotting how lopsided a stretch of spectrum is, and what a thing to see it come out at 17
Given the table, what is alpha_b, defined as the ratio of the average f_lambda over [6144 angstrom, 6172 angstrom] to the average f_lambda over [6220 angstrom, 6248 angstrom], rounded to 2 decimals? 1.35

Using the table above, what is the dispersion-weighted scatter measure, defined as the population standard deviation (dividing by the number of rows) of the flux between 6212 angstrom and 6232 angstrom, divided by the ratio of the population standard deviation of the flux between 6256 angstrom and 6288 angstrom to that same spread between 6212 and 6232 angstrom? 0.3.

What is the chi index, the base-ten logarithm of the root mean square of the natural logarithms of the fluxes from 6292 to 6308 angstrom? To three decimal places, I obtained 0.315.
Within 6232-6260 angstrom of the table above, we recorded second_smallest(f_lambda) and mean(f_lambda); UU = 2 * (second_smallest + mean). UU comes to 23.4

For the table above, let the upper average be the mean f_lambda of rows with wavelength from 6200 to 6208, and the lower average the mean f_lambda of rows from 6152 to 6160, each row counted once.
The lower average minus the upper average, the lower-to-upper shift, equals 2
